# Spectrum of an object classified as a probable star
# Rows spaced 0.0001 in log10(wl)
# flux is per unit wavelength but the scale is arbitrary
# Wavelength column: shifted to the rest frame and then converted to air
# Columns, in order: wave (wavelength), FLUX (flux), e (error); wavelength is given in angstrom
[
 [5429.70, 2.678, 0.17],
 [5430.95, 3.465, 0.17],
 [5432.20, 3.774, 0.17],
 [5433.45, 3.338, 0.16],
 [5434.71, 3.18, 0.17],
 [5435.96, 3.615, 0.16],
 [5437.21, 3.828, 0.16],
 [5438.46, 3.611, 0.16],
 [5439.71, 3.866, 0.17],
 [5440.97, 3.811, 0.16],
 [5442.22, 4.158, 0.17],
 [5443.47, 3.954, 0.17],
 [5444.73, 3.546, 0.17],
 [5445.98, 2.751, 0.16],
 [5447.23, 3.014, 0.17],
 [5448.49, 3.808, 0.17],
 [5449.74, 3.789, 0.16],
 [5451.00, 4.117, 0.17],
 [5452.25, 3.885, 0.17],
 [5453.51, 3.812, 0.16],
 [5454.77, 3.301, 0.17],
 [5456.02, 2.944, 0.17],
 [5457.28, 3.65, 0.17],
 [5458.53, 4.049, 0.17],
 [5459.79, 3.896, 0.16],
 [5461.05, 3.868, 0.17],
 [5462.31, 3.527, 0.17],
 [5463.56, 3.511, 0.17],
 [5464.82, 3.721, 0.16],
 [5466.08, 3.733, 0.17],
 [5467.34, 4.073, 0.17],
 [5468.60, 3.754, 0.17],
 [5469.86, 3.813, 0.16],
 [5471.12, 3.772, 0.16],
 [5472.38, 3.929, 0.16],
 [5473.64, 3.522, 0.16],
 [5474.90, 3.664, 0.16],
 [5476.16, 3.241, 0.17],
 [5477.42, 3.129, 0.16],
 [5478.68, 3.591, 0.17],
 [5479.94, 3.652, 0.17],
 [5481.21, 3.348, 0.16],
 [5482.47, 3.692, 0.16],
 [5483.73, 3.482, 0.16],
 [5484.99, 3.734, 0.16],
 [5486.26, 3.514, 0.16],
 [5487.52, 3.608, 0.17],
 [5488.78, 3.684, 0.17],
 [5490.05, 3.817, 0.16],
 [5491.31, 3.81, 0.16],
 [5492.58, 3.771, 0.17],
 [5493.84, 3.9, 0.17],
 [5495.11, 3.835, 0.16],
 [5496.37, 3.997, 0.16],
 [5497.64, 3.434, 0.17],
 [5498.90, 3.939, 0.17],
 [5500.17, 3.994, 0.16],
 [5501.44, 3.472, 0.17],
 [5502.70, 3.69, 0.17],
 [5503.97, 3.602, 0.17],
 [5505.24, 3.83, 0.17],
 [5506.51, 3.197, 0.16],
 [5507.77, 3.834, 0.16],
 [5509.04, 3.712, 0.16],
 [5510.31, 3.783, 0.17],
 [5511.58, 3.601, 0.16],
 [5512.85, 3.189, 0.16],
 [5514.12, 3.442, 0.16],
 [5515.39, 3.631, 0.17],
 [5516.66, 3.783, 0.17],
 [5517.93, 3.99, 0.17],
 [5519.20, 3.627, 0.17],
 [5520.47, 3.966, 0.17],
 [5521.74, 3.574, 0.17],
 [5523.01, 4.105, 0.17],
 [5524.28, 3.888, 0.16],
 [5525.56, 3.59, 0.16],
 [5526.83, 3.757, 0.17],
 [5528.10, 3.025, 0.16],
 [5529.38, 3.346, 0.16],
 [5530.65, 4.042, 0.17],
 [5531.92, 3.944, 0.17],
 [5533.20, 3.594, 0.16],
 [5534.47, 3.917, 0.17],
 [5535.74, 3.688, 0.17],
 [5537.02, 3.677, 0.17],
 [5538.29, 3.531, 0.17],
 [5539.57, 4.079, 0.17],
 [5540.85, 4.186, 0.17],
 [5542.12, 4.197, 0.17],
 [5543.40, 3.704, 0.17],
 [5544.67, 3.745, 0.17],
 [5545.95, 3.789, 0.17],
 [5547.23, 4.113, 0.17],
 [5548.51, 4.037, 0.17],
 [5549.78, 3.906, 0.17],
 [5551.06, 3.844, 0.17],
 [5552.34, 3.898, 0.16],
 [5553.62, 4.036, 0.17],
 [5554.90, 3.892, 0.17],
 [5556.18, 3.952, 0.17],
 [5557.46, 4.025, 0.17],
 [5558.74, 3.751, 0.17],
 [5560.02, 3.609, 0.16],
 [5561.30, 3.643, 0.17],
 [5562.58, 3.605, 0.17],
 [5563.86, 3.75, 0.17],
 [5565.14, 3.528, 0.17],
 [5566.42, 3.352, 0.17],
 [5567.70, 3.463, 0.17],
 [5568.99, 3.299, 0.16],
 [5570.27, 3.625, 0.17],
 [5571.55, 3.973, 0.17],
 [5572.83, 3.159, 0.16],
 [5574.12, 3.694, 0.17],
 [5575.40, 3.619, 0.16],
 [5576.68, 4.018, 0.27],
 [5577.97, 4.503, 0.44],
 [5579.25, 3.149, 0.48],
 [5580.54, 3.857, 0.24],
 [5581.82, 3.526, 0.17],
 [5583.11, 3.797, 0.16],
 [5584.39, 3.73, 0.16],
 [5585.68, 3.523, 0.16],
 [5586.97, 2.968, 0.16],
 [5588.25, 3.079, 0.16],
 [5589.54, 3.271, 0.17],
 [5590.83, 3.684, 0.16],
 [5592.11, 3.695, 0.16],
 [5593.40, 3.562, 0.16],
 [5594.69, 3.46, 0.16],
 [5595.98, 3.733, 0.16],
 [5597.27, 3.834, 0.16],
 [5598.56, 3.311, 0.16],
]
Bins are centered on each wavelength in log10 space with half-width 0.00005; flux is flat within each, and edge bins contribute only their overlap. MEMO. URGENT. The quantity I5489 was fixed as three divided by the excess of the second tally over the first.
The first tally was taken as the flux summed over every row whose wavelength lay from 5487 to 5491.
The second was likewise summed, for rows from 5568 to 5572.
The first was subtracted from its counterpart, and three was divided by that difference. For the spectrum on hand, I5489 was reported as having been -14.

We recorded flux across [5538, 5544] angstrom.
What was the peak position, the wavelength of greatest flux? 5542.12 angstrom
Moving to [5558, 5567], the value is 5558.74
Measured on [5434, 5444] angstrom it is 5442.22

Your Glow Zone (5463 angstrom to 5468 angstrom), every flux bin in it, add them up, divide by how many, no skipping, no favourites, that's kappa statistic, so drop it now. 3.76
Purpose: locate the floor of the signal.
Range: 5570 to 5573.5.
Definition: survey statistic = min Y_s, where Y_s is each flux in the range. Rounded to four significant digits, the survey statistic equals 3.159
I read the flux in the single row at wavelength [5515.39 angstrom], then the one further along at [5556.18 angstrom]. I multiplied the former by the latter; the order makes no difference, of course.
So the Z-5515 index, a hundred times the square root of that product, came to 379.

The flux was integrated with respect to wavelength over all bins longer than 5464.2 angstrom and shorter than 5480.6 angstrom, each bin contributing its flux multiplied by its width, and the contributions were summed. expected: 60.0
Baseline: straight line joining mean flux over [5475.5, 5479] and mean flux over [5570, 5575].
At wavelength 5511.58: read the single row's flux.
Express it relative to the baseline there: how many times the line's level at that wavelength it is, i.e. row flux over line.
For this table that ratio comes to 1.05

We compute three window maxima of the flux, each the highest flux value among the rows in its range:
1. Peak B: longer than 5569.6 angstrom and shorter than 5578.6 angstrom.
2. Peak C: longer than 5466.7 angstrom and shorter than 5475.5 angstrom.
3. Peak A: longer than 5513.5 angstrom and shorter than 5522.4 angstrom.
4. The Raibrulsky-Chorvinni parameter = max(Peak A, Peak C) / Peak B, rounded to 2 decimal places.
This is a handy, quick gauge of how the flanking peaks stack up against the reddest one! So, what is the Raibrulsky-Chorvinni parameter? 0.90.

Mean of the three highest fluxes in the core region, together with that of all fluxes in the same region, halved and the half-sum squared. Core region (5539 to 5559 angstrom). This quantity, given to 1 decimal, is 16.5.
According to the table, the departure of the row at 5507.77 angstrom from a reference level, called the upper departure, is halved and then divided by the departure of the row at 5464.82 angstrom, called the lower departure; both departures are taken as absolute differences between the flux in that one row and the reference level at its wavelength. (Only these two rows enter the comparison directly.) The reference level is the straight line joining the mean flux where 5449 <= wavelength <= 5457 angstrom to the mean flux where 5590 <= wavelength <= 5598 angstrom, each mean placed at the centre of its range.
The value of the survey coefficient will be 1.2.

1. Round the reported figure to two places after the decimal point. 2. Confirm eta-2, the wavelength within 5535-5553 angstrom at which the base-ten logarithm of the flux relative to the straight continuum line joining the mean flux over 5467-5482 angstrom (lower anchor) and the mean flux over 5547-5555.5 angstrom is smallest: 5538.29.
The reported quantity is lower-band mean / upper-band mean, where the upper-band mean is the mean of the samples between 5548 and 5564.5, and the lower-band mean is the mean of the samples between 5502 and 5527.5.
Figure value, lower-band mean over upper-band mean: 0.960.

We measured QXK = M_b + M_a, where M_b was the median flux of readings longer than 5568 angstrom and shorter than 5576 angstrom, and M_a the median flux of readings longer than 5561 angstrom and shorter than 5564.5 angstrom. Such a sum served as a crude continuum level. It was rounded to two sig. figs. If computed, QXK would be 7.3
